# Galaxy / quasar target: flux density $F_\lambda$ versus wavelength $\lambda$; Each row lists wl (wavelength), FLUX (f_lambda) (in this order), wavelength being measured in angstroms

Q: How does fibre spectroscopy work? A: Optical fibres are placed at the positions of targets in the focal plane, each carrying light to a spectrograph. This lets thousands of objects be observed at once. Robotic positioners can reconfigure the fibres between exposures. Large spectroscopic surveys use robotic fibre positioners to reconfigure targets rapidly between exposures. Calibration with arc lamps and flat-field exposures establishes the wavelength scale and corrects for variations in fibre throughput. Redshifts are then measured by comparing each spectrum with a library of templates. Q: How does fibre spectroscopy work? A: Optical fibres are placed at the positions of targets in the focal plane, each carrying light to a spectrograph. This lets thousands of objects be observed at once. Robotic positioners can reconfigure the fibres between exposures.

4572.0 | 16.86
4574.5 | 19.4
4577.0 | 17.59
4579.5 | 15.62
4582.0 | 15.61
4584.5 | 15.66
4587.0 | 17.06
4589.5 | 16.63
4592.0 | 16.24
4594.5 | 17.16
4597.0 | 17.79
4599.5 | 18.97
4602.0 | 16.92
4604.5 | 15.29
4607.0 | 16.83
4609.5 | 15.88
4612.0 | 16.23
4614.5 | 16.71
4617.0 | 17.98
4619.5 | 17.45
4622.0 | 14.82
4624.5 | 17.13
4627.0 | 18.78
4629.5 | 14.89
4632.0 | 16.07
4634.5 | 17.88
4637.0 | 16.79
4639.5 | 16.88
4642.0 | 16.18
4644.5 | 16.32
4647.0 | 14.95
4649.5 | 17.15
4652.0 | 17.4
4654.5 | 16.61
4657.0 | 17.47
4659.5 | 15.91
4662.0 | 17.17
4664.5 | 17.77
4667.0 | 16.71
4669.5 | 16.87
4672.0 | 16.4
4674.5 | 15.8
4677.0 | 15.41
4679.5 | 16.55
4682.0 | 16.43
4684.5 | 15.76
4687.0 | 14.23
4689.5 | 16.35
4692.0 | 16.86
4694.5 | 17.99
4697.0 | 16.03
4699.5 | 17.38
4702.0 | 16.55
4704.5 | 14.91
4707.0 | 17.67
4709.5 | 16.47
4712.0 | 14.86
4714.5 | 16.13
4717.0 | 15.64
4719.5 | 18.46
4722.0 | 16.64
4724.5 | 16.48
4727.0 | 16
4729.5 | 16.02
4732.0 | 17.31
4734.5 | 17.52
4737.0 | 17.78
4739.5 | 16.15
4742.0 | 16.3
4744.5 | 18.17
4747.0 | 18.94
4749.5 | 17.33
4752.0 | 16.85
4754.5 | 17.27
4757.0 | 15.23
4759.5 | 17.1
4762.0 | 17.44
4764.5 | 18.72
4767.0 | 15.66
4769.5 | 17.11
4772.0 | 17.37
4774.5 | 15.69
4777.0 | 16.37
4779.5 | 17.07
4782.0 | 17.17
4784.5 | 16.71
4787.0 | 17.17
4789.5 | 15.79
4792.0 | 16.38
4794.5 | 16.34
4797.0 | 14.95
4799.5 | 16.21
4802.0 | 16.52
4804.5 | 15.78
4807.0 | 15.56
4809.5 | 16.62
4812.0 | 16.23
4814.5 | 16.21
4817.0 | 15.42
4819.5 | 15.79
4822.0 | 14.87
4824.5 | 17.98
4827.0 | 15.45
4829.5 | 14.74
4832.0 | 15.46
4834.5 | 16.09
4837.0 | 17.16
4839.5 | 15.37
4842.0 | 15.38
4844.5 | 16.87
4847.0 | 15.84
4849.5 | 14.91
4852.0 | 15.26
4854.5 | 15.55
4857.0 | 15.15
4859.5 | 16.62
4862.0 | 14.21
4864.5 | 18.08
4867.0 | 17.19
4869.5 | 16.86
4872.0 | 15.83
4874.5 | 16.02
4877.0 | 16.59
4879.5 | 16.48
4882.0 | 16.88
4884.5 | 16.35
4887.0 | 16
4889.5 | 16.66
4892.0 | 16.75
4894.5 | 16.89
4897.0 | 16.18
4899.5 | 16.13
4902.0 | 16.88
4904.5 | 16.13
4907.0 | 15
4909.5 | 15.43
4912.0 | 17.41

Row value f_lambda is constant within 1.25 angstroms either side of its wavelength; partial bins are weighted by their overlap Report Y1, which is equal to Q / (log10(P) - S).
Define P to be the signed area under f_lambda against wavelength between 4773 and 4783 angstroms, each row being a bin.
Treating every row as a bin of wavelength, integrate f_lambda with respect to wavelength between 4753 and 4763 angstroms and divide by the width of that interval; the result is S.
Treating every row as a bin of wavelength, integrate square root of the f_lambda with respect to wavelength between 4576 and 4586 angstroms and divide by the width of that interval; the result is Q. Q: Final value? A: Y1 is -0.276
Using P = 166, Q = 4.01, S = 16.7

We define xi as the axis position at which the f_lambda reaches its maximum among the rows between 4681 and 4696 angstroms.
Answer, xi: 4694.5 angstroms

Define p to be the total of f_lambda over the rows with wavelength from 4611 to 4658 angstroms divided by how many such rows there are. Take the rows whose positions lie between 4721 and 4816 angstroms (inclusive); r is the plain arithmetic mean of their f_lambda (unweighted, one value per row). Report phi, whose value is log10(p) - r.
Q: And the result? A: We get -15.5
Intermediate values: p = 16.7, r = 16.7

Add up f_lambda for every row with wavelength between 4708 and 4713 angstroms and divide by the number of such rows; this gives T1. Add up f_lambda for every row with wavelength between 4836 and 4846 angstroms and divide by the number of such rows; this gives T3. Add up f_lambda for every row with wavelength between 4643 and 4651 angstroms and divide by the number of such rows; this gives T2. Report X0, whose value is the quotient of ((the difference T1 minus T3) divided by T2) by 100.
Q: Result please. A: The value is -0.0003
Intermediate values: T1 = 15.7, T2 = 16.1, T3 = 16.2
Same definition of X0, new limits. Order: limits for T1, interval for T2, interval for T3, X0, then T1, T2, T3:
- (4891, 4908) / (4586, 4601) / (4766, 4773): -0.0003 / 16.3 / 17.3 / 16.7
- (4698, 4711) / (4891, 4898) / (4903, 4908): 0.0006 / 16.6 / 16.6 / 15.6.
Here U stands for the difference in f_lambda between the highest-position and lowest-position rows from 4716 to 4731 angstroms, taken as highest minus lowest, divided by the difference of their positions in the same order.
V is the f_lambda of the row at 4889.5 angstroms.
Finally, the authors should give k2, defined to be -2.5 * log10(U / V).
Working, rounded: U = 0.030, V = 16.66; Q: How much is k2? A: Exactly 6.8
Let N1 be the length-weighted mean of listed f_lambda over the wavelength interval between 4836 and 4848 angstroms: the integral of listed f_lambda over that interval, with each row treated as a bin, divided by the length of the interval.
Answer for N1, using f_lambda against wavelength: 16.1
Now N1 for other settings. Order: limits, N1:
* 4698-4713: 16.3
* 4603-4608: 16.1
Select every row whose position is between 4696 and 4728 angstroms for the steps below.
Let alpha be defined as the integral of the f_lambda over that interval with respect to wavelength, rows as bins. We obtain 525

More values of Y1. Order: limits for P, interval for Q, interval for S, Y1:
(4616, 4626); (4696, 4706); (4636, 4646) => -0.282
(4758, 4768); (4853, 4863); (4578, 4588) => -0.285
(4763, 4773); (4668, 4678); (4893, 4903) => -0.281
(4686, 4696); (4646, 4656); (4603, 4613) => -0.294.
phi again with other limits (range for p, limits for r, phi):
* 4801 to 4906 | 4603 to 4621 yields -15.4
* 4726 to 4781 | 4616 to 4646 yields -15.5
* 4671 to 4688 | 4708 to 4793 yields -15.6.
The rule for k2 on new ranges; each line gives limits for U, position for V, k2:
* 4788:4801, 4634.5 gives 6.6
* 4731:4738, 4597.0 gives 5.7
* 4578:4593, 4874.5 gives 6.3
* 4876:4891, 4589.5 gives 8.7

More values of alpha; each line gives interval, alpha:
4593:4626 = 557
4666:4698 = 520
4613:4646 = 552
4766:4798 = 527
